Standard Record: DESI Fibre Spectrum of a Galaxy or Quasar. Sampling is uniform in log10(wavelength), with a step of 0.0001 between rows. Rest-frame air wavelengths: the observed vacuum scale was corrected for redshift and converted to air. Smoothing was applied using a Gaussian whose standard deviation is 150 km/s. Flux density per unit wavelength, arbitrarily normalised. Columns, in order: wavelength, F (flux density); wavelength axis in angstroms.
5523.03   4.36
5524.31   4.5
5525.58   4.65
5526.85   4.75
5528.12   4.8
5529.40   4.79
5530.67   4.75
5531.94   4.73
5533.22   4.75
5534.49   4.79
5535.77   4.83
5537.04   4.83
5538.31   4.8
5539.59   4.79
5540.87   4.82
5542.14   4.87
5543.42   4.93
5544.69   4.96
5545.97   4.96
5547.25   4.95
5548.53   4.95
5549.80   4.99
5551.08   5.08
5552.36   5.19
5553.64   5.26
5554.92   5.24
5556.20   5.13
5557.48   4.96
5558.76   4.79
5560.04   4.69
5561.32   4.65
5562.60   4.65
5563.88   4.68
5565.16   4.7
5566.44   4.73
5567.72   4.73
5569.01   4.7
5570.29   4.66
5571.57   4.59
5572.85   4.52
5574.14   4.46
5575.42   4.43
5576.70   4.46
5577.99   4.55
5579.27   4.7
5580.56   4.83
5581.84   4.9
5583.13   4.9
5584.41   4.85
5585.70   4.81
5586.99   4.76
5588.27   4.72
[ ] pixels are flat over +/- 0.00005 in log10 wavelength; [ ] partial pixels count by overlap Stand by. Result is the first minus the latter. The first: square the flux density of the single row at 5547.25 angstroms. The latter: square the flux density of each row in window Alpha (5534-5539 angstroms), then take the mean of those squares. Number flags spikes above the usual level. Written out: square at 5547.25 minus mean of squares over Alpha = 1.3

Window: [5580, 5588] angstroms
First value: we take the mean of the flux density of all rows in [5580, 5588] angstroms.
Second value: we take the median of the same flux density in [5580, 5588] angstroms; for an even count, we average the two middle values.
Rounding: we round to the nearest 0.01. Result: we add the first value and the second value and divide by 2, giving 4.84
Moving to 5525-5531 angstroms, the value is 4.75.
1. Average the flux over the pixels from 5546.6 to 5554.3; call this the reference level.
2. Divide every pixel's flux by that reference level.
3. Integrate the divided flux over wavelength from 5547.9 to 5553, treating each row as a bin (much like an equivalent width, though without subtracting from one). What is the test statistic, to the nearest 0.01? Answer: 5.09 angstroms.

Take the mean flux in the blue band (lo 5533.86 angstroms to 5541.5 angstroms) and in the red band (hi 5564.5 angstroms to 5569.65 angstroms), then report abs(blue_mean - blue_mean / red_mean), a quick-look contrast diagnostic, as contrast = 3.79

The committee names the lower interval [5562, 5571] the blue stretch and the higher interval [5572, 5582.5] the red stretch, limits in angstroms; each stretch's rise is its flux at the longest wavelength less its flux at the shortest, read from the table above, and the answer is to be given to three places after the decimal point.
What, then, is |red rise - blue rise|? 0.370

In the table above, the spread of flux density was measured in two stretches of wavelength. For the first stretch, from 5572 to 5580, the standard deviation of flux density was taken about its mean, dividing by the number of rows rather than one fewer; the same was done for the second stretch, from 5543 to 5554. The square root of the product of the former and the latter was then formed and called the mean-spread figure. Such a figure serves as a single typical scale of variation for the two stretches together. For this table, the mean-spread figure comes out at 0.101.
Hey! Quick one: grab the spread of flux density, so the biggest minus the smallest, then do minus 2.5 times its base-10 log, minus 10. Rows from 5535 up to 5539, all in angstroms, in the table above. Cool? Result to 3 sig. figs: -6.19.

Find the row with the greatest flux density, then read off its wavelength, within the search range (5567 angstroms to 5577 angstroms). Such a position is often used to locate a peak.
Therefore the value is 5567.72 angstroms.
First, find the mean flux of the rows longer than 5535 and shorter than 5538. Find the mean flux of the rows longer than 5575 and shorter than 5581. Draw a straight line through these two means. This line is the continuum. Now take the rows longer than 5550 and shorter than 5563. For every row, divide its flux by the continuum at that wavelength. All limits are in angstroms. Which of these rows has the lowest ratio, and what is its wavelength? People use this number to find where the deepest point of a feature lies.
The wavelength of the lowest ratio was 5561.32 angstroms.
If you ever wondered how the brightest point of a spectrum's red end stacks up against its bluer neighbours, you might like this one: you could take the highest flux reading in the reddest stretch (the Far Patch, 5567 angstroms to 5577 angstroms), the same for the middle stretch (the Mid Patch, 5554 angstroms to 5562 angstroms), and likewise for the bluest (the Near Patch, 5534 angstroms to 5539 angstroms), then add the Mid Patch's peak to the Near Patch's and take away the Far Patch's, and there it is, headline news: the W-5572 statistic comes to 5.3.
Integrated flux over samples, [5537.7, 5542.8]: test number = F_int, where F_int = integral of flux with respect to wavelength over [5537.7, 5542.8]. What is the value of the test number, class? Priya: 24.6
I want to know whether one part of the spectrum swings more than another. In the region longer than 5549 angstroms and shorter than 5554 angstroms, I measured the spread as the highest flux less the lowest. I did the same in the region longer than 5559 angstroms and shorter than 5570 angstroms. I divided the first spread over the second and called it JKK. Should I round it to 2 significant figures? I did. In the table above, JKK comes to 3.4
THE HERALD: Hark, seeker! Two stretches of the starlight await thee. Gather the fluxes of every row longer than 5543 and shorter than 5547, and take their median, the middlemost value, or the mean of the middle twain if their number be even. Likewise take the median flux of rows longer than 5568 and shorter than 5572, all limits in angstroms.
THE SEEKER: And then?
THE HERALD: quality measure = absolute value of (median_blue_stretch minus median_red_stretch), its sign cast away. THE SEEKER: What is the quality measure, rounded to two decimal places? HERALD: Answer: 0.30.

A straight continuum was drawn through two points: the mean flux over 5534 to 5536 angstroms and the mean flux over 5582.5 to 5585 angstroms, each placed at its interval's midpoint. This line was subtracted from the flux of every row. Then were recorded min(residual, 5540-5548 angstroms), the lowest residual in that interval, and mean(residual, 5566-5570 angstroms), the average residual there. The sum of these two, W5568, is -0.13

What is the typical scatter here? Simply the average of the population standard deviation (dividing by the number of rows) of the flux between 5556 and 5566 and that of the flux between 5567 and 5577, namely 0.14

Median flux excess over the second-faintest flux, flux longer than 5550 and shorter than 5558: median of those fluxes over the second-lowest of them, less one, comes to 0.016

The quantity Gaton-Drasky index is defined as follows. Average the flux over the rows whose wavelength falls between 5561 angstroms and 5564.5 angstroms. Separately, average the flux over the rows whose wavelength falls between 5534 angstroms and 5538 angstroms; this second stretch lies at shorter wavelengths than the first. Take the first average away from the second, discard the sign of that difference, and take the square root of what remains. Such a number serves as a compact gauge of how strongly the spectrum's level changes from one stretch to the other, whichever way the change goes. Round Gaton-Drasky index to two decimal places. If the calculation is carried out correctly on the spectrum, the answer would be 0.40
